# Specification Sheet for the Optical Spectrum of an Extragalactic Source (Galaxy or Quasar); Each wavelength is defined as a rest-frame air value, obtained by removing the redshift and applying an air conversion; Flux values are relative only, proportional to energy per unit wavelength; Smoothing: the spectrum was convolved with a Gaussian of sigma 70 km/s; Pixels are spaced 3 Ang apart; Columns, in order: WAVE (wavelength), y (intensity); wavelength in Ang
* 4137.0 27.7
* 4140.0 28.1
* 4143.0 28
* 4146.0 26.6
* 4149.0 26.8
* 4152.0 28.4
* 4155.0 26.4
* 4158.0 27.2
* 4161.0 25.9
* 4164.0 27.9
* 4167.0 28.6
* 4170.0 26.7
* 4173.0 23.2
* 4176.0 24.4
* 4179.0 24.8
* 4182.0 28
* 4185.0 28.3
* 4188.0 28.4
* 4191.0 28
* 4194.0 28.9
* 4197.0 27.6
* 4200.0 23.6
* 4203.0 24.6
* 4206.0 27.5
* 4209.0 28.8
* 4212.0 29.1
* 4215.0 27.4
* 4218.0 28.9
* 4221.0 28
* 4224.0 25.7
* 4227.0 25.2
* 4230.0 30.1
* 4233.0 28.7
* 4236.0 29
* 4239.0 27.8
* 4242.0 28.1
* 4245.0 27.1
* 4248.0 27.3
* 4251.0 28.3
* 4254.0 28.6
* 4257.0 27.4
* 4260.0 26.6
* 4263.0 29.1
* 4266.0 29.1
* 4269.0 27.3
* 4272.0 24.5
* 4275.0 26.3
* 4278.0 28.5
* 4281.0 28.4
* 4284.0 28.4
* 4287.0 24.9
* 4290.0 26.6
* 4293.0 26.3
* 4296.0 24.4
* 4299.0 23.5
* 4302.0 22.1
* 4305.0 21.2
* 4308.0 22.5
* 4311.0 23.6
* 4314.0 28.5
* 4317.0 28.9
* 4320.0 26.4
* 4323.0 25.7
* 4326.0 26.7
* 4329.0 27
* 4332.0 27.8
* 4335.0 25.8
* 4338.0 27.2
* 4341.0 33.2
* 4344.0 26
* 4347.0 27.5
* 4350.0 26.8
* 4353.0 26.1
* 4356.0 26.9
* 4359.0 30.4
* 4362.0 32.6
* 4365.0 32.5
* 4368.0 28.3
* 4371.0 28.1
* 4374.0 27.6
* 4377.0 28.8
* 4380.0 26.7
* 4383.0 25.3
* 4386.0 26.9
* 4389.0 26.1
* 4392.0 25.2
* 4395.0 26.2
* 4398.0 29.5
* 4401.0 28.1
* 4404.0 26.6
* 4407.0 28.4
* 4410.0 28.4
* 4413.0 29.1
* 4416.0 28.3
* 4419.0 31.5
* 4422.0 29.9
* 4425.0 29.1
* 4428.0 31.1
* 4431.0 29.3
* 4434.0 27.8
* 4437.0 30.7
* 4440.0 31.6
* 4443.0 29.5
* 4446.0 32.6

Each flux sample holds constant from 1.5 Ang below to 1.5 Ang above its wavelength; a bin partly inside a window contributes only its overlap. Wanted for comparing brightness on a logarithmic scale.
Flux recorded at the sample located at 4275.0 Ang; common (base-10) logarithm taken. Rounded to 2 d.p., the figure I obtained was 1.42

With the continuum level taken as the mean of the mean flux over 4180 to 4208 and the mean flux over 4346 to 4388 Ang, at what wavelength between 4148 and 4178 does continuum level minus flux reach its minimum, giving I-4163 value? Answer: 4167.0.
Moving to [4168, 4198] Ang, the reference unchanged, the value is 4194.0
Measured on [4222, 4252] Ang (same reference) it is 4230.0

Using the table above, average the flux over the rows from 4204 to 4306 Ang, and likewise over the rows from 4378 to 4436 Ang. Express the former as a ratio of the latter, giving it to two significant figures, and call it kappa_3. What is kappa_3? 0.96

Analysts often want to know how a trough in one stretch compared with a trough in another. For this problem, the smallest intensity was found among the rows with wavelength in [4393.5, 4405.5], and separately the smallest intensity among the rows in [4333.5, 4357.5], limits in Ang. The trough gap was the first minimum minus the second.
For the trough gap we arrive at 0.4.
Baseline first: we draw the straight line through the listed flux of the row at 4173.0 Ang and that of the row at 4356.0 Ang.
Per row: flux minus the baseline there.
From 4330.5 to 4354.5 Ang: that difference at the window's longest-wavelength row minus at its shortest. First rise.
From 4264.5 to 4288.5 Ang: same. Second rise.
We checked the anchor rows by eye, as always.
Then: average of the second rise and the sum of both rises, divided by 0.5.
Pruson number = -11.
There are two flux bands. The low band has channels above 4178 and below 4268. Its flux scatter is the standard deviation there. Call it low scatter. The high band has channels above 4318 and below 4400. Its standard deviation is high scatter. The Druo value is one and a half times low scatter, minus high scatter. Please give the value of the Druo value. 0.1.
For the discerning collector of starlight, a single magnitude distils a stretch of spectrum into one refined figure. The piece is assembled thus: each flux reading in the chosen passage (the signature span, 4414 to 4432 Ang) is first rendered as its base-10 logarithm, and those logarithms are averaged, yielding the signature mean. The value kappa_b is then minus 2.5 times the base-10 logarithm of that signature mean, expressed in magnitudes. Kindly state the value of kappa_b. -0.422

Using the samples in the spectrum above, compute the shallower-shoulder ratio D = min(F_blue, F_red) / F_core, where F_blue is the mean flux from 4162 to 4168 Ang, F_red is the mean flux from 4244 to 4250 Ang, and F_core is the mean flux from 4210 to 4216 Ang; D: 0.96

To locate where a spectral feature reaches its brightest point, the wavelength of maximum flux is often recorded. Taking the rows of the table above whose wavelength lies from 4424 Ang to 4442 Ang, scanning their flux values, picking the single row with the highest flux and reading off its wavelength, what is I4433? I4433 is 4440.0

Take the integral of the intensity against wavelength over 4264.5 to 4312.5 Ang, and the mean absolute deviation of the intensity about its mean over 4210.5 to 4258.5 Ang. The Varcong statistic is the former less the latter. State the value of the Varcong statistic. 1222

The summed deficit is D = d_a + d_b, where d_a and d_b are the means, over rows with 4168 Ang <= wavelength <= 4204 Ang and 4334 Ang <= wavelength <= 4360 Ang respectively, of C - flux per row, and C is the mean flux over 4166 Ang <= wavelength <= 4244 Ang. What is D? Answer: 0.4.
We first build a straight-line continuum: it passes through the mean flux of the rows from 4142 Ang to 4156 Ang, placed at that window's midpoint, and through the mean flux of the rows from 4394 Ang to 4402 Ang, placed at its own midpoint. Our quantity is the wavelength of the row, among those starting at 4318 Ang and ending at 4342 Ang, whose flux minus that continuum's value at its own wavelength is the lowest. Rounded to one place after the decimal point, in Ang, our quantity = 4323.0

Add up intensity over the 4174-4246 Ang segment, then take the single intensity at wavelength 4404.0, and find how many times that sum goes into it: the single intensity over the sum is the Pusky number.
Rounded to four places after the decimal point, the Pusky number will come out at 0.0404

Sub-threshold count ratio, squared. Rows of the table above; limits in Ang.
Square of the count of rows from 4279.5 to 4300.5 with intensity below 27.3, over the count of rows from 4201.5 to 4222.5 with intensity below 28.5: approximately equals 1.56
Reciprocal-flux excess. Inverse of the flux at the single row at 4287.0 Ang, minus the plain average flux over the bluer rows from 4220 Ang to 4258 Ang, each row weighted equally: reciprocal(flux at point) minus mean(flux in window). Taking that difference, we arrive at -27.75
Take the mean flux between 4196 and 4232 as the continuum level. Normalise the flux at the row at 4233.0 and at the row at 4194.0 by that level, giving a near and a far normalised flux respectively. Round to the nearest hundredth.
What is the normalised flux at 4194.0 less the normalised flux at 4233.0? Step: 0.01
